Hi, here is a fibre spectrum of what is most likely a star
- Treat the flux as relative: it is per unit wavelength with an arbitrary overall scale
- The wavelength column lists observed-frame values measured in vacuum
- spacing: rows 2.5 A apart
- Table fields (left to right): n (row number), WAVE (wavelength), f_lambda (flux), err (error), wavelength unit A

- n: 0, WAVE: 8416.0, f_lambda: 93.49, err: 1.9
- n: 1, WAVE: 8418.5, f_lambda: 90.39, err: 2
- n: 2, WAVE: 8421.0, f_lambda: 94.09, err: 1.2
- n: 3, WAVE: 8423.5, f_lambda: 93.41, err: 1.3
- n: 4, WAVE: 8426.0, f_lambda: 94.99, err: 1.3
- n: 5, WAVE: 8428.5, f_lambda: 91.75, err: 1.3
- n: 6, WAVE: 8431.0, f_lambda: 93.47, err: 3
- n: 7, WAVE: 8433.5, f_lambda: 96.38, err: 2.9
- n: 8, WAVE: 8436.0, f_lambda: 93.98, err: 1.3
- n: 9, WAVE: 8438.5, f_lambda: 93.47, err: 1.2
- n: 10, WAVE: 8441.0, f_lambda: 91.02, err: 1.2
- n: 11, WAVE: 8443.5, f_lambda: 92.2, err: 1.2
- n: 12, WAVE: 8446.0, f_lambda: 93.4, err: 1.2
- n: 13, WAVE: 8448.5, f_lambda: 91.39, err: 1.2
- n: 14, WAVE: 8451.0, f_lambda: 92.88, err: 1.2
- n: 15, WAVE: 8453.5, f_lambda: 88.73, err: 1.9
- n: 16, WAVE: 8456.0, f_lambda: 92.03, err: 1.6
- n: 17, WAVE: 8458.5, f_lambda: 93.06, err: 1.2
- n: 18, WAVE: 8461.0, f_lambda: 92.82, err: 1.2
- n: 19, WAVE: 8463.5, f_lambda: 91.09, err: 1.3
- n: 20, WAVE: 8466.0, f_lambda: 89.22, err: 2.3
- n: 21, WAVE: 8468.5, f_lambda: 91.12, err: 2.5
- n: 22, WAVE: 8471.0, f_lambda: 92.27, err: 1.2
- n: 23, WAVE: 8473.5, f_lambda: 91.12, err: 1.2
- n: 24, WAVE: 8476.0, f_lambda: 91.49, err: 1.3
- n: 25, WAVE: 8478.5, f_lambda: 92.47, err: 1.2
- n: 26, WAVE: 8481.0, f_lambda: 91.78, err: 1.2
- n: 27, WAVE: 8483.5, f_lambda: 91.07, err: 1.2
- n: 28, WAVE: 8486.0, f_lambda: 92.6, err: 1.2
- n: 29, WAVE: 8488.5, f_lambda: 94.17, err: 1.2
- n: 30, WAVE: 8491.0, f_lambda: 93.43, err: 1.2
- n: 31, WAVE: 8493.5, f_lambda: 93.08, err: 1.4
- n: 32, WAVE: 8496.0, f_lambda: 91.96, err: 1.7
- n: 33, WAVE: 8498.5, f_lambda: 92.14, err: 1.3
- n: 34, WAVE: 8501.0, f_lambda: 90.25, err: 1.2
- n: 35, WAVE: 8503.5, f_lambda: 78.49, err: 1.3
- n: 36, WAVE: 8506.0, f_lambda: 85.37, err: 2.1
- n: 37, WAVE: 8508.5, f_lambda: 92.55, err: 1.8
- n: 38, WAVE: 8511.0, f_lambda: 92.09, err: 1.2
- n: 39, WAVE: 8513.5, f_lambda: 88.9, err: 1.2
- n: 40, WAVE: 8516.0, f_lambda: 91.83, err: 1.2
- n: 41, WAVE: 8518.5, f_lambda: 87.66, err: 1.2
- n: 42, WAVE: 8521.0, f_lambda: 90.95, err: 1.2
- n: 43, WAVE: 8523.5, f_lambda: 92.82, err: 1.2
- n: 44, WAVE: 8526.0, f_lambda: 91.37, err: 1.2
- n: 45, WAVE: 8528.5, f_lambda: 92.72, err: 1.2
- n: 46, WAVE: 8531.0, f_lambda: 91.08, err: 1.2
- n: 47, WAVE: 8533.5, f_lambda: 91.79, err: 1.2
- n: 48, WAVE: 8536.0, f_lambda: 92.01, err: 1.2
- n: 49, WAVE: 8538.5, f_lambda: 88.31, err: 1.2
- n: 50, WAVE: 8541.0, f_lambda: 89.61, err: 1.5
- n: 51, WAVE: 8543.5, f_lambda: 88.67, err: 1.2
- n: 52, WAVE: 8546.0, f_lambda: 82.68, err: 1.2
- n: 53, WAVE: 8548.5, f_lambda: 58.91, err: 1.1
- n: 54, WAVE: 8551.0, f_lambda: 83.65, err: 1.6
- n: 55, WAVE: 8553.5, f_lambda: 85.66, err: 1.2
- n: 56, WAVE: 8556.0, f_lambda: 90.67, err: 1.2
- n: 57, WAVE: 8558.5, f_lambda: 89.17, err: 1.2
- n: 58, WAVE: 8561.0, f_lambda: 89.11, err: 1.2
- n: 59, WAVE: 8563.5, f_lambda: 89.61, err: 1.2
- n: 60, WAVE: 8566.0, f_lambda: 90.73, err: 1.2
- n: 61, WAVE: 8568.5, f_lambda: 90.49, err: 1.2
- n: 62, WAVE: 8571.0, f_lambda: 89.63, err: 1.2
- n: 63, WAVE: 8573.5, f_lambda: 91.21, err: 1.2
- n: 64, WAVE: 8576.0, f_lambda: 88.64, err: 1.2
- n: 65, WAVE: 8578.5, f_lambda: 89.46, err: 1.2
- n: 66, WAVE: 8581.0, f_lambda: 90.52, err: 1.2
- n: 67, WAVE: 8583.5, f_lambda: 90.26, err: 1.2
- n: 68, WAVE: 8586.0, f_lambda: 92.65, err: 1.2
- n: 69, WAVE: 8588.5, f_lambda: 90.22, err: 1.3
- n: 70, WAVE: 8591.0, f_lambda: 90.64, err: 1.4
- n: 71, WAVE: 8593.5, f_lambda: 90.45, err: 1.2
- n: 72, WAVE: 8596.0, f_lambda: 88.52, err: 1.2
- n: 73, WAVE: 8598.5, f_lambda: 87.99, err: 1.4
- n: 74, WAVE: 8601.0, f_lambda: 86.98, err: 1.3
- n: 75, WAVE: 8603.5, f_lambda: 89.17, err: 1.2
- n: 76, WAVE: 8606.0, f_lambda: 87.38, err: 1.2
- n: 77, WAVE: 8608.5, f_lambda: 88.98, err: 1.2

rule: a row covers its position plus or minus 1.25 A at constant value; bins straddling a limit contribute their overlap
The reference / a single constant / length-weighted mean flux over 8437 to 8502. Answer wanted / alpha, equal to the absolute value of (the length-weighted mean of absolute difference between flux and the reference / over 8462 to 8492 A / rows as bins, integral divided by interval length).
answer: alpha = 1.0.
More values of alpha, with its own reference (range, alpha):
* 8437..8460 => 1.1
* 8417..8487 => 1.3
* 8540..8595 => 4.2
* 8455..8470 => 1.1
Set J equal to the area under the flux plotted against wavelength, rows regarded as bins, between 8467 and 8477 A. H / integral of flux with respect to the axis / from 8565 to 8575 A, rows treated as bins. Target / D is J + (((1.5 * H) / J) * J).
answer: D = 2271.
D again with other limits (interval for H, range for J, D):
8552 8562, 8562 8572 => 2229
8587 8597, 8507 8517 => 2263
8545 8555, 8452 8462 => 2085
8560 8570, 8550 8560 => 2224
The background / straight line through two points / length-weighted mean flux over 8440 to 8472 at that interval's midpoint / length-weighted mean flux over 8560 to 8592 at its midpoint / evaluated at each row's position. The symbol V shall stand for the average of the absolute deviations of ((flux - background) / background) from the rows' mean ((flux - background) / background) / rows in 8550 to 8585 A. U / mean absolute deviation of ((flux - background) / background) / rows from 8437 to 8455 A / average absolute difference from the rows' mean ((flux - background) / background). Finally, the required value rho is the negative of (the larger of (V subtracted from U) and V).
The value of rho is -0.02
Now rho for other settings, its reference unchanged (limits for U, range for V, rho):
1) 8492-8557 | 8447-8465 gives -0.03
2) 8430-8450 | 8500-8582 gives -0.04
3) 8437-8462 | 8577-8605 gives -0.01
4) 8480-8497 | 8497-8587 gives -0.04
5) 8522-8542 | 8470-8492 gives -0.01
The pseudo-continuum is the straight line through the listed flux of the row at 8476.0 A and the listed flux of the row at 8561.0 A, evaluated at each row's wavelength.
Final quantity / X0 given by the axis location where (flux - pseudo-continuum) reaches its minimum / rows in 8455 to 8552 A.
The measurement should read 8548.5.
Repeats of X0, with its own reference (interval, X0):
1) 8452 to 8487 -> 8453.5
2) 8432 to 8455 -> 8453.5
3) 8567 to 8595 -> 8576.0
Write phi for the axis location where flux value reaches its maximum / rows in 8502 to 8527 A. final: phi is 8523.5 A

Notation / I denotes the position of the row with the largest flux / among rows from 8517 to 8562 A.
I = 8523.5 A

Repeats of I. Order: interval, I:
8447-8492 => 8488.5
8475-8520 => 8488.5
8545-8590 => 8586.0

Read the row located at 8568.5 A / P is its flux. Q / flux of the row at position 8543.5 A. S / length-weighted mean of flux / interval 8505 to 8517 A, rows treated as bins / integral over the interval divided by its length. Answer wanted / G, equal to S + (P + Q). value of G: 269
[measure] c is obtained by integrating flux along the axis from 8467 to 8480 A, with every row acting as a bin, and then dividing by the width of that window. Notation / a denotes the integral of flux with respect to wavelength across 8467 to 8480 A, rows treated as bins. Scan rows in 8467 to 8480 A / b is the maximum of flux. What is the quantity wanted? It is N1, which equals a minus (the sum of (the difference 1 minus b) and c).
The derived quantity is 1191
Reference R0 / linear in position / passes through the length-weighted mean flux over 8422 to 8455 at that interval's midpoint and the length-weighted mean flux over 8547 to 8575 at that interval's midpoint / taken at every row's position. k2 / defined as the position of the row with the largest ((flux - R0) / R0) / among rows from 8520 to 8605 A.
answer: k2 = 8586.0 A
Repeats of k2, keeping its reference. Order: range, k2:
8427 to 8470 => 8433.5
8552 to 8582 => 8573.5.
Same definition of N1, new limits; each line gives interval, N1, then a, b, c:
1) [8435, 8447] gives 1114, 1113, 93.98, 92.8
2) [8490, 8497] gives 649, 650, 93.43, 92.8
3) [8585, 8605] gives 1792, 1790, 92.65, 89.5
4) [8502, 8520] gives 1591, 1588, 92.55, 88.2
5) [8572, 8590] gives 1629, 1627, 92.65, 90.4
